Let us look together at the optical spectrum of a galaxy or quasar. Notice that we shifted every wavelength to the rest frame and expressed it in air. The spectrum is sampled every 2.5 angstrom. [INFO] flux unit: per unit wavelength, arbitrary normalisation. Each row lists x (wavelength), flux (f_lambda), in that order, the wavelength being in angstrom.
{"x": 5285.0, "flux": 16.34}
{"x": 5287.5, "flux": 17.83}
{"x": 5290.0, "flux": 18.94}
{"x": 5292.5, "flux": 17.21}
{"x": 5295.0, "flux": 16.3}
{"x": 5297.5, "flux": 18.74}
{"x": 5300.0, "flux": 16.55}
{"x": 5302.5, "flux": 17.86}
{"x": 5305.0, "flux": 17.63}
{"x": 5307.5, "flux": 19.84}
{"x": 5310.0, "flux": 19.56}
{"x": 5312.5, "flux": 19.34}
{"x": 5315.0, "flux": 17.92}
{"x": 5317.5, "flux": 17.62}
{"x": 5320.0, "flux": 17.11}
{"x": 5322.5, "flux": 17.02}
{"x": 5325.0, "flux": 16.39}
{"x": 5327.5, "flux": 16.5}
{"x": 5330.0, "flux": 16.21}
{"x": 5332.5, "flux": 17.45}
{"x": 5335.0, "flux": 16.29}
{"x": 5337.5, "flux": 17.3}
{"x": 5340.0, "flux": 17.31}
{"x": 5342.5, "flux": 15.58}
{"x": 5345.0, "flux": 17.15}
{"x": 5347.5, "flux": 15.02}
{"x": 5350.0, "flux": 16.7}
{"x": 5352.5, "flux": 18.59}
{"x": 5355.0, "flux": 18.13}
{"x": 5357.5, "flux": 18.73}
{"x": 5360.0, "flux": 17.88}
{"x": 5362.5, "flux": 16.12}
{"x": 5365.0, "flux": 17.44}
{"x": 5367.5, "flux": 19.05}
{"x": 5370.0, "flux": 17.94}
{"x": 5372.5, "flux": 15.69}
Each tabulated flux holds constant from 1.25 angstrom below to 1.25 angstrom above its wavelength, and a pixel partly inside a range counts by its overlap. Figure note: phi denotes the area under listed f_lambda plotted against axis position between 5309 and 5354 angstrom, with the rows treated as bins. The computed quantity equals 772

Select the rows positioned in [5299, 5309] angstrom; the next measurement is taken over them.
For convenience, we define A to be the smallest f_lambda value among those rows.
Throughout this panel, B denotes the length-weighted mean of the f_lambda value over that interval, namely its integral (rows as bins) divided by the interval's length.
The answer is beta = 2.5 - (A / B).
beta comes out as 1.583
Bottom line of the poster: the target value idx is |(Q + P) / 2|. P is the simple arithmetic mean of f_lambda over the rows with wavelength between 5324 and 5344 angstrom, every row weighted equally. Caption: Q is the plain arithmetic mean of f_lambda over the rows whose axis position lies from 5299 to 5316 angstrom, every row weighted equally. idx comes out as 17.5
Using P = 16.6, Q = 18.39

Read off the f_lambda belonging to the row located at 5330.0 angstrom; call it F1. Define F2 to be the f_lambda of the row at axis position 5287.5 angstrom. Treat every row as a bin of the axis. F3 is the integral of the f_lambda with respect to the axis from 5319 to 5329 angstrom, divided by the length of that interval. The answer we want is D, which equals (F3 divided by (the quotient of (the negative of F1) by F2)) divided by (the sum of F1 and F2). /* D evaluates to -0.54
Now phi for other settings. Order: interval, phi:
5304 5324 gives 365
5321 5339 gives 302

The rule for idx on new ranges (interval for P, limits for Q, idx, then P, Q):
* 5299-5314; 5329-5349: 17.5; 18.5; 16.54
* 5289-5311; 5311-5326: 17.8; 18.1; 17.57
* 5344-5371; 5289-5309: 17.7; 17.5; 17.88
